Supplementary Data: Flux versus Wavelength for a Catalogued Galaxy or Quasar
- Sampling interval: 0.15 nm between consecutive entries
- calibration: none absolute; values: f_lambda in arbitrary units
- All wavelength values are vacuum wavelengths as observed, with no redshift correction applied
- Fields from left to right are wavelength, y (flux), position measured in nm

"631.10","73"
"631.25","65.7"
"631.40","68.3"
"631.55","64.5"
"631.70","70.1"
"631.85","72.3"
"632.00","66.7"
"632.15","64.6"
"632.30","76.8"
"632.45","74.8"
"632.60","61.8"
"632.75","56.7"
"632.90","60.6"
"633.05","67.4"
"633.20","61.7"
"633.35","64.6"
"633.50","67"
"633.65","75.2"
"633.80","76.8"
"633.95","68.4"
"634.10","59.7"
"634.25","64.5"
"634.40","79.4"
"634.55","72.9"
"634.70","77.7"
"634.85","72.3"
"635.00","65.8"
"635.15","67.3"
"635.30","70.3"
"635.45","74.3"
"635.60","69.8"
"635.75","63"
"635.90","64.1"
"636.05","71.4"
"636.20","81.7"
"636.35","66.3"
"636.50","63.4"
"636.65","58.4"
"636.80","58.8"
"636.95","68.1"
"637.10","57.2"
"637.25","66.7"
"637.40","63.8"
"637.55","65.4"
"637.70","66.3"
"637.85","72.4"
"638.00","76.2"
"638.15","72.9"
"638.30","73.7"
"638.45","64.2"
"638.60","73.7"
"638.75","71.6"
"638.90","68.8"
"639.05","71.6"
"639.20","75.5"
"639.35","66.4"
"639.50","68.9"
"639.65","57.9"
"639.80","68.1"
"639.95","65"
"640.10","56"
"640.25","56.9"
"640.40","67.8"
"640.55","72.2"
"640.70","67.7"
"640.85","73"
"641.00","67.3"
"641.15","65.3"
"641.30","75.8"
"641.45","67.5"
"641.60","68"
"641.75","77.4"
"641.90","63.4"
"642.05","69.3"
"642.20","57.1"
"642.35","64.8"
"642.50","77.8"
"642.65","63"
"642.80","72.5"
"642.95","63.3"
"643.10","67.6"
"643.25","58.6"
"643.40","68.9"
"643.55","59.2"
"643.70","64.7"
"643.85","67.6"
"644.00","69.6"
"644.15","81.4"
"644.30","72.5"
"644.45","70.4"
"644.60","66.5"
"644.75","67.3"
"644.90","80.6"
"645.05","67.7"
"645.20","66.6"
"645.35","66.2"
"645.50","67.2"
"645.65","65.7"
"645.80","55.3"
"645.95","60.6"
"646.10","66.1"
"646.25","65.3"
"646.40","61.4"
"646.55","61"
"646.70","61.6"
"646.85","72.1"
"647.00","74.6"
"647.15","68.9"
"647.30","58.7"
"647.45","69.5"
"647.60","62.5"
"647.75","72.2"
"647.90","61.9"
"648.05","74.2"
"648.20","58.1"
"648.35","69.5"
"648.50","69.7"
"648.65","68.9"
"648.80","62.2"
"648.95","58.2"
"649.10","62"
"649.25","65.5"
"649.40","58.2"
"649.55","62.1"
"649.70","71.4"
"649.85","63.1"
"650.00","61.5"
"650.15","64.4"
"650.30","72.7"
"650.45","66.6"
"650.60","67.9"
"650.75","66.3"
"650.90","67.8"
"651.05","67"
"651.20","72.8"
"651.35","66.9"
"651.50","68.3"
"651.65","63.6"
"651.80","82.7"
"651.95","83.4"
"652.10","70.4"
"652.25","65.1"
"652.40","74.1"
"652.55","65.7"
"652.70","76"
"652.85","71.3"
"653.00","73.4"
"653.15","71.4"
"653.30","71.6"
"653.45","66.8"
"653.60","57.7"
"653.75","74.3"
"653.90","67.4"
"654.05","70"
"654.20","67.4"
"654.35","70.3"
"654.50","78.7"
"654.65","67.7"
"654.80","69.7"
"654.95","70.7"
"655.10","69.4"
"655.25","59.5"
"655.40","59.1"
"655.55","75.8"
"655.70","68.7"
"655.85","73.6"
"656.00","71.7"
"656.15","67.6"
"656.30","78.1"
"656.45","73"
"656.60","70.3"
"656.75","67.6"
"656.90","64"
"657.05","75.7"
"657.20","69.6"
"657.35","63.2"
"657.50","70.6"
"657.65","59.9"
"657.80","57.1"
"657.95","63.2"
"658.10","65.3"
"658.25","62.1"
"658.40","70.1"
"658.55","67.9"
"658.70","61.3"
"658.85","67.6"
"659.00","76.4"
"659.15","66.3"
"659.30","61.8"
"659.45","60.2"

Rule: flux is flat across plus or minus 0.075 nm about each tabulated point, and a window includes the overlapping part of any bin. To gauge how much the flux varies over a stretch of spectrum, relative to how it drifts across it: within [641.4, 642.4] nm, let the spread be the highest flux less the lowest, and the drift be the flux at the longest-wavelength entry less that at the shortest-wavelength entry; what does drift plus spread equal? 17.6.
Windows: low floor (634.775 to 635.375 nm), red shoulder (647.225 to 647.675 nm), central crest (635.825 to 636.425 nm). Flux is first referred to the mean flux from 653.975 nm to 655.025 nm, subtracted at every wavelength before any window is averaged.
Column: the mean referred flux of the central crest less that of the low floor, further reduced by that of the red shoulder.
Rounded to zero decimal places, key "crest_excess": 9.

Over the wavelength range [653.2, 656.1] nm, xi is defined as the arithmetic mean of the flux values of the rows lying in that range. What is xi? 69.0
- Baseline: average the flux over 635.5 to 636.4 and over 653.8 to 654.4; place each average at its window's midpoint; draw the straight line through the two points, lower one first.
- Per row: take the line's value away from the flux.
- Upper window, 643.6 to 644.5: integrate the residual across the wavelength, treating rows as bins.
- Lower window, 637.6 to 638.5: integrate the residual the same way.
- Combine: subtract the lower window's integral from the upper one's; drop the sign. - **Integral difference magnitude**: 0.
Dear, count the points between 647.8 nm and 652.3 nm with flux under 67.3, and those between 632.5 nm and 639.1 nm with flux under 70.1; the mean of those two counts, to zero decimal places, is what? 22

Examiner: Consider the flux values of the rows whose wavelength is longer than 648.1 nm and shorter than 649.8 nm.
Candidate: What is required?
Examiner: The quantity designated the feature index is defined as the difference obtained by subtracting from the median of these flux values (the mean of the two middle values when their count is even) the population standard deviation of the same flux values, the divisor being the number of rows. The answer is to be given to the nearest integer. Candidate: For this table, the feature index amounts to 57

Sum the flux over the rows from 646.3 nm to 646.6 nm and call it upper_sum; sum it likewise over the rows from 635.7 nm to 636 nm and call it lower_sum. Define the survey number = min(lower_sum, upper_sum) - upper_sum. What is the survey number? 0.0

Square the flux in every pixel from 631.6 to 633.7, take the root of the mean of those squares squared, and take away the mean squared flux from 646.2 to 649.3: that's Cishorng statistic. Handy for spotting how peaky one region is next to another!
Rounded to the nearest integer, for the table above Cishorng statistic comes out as 279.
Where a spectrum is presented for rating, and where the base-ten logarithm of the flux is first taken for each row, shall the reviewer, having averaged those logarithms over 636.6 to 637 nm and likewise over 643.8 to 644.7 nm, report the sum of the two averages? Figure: 3.64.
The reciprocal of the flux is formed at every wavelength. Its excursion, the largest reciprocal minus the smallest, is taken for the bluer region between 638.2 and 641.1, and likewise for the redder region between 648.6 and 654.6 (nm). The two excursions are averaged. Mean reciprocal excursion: 0.0050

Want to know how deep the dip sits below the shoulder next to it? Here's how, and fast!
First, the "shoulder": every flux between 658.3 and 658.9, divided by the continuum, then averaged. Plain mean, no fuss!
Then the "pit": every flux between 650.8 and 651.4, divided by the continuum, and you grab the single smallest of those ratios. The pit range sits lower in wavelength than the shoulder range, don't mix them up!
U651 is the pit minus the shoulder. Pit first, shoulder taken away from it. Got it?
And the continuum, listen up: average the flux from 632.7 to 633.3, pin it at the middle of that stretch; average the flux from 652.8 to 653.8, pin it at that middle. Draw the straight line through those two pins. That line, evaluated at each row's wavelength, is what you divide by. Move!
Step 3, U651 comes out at 0.04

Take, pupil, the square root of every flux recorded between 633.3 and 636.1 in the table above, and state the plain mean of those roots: 8.34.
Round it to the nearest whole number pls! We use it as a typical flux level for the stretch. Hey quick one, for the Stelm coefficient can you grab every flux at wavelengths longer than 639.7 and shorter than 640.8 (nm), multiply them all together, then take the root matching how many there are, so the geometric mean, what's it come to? 65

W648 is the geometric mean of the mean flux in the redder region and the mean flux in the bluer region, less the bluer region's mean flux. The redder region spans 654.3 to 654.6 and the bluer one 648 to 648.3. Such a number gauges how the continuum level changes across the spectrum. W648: 4.1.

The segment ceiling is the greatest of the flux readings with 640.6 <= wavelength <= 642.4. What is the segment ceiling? 77.4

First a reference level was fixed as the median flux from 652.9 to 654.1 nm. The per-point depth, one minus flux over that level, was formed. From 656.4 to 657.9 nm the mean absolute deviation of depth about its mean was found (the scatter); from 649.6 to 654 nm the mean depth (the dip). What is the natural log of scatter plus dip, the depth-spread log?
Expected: -2.4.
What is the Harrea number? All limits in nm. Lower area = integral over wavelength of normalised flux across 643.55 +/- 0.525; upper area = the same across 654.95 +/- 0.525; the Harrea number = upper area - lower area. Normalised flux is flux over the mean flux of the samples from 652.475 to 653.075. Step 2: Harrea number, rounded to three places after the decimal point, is 0.039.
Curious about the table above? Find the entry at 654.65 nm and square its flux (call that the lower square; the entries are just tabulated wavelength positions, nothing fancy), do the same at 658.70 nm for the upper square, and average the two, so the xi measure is 4170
